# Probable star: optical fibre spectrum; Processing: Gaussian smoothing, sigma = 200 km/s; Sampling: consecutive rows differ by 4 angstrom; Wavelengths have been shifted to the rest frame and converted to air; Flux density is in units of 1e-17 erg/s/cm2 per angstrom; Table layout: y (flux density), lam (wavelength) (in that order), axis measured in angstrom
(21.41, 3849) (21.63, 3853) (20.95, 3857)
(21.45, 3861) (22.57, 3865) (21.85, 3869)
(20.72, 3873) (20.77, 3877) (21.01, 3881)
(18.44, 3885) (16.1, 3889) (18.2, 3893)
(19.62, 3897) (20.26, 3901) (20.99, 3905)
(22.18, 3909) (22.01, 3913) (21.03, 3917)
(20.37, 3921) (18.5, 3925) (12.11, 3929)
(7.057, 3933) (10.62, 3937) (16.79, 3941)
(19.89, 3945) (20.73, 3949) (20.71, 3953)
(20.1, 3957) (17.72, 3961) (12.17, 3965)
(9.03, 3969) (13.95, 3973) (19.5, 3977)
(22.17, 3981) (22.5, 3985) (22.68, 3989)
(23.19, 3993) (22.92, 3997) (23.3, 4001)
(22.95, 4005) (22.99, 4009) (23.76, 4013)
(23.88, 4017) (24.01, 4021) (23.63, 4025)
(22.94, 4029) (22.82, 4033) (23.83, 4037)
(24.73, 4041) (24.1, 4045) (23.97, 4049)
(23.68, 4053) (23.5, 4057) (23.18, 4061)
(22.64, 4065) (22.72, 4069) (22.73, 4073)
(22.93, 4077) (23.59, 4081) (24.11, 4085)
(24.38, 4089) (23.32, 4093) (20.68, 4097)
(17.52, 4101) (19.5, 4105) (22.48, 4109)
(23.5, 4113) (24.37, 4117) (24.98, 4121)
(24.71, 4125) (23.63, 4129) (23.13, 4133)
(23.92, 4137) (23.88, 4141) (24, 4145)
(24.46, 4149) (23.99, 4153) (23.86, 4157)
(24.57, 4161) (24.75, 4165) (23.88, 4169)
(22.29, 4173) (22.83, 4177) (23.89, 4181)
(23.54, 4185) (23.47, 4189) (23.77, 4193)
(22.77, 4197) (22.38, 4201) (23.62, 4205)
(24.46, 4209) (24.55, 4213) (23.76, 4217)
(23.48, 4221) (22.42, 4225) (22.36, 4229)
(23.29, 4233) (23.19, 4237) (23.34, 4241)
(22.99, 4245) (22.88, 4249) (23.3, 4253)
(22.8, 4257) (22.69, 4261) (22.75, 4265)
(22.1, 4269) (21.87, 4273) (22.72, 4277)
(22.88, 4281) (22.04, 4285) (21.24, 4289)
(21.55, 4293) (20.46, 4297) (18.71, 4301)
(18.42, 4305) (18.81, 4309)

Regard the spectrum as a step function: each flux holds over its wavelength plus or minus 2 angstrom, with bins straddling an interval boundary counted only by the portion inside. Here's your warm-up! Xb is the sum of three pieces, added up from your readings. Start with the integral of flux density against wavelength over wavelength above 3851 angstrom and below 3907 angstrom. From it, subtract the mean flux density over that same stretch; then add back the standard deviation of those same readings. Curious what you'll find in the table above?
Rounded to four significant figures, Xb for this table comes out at 1120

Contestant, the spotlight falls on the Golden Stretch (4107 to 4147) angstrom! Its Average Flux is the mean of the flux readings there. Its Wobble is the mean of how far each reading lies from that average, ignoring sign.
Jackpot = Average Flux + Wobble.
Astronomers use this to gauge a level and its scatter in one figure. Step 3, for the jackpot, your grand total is 24.4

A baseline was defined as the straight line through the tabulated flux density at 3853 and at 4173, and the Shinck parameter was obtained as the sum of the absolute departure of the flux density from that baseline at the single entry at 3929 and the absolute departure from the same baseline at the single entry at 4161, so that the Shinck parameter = 12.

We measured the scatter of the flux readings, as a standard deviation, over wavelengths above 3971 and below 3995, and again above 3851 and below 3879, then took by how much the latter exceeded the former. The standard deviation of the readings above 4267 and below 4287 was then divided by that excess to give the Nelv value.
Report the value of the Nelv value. -0.2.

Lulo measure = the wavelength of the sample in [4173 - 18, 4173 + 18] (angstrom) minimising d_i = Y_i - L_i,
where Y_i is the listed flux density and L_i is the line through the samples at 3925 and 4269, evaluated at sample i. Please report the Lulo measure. 4173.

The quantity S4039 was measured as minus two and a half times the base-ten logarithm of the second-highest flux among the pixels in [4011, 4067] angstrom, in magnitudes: -3.46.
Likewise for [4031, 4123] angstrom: -3.48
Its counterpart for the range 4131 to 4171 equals -3.48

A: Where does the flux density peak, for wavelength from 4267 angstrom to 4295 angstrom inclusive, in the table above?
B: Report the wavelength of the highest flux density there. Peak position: 4281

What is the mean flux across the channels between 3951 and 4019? 20.2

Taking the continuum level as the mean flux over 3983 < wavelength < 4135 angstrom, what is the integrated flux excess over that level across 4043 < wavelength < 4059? 11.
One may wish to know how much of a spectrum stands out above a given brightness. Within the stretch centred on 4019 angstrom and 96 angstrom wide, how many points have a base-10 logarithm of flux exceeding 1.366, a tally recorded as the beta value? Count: 11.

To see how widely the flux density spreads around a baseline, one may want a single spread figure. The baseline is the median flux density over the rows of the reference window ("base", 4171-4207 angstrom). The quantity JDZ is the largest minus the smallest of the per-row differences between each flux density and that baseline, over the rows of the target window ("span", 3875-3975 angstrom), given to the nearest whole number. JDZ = 15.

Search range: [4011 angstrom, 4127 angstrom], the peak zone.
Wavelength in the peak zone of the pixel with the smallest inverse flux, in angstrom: 4121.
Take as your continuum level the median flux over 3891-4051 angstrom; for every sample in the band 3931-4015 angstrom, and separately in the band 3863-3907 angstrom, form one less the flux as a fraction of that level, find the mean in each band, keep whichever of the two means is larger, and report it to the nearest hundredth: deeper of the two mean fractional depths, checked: 0.13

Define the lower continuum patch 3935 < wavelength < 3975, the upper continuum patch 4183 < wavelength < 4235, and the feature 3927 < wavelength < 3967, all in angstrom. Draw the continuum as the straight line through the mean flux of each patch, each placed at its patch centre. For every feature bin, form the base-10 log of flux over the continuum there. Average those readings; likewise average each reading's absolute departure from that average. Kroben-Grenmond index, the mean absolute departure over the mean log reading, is -4.66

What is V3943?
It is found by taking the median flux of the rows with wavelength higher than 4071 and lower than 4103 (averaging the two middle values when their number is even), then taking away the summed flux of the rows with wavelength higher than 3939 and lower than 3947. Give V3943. -14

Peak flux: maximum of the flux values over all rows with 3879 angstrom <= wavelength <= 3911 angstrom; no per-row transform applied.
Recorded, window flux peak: 22.18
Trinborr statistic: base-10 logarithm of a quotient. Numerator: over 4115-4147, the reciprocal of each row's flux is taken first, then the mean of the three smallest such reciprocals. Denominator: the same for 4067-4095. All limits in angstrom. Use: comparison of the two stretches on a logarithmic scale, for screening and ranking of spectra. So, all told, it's -0.01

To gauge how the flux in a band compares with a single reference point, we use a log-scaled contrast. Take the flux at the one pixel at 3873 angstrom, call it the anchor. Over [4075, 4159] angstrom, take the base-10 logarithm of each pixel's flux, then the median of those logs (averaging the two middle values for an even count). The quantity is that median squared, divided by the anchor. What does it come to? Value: 0.092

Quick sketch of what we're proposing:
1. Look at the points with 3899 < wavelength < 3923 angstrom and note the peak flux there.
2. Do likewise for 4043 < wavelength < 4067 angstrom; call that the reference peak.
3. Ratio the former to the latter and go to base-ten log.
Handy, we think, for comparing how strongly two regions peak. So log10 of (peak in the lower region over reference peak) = -0.036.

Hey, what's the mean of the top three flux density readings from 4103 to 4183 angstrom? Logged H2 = 24.8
